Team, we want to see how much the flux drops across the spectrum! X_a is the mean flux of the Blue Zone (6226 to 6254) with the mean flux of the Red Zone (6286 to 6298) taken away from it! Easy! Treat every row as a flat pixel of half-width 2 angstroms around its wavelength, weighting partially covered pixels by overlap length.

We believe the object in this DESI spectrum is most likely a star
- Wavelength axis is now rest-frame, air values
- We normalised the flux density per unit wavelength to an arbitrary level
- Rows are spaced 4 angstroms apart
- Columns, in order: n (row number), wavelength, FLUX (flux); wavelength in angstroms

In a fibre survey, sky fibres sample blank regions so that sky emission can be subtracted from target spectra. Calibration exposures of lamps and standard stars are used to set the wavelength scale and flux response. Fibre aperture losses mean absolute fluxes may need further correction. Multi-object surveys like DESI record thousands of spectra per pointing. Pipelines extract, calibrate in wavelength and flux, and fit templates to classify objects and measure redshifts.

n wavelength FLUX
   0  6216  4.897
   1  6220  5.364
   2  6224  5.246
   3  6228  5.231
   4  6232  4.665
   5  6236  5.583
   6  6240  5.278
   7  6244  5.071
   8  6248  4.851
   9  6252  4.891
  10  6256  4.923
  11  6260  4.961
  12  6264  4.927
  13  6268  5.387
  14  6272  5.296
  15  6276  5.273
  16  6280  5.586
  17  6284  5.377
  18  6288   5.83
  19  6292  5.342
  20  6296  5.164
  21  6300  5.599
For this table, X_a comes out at -0.36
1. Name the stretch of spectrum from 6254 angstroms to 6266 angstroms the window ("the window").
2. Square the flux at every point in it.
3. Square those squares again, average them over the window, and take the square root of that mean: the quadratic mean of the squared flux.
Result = 24.4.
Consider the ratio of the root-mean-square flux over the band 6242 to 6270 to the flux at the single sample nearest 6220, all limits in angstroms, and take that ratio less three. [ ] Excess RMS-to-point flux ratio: -2.07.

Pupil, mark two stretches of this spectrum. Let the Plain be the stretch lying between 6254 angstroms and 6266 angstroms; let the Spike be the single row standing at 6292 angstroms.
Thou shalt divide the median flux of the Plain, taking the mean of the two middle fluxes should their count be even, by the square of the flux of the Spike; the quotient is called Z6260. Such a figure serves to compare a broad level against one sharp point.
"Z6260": 0.173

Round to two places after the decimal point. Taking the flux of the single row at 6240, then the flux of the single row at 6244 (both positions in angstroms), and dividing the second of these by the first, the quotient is 0.96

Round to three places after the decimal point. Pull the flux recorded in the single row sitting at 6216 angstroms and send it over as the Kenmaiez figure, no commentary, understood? 4.897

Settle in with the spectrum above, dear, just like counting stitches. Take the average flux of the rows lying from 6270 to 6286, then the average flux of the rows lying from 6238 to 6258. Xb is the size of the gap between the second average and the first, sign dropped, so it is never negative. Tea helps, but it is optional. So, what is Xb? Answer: 0.38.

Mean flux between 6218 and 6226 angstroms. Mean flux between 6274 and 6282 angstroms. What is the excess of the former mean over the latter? -0.12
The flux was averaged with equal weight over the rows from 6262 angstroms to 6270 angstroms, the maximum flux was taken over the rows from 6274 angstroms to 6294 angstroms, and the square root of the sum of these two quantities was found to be 3.31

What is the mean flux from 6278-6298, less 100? -94.5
